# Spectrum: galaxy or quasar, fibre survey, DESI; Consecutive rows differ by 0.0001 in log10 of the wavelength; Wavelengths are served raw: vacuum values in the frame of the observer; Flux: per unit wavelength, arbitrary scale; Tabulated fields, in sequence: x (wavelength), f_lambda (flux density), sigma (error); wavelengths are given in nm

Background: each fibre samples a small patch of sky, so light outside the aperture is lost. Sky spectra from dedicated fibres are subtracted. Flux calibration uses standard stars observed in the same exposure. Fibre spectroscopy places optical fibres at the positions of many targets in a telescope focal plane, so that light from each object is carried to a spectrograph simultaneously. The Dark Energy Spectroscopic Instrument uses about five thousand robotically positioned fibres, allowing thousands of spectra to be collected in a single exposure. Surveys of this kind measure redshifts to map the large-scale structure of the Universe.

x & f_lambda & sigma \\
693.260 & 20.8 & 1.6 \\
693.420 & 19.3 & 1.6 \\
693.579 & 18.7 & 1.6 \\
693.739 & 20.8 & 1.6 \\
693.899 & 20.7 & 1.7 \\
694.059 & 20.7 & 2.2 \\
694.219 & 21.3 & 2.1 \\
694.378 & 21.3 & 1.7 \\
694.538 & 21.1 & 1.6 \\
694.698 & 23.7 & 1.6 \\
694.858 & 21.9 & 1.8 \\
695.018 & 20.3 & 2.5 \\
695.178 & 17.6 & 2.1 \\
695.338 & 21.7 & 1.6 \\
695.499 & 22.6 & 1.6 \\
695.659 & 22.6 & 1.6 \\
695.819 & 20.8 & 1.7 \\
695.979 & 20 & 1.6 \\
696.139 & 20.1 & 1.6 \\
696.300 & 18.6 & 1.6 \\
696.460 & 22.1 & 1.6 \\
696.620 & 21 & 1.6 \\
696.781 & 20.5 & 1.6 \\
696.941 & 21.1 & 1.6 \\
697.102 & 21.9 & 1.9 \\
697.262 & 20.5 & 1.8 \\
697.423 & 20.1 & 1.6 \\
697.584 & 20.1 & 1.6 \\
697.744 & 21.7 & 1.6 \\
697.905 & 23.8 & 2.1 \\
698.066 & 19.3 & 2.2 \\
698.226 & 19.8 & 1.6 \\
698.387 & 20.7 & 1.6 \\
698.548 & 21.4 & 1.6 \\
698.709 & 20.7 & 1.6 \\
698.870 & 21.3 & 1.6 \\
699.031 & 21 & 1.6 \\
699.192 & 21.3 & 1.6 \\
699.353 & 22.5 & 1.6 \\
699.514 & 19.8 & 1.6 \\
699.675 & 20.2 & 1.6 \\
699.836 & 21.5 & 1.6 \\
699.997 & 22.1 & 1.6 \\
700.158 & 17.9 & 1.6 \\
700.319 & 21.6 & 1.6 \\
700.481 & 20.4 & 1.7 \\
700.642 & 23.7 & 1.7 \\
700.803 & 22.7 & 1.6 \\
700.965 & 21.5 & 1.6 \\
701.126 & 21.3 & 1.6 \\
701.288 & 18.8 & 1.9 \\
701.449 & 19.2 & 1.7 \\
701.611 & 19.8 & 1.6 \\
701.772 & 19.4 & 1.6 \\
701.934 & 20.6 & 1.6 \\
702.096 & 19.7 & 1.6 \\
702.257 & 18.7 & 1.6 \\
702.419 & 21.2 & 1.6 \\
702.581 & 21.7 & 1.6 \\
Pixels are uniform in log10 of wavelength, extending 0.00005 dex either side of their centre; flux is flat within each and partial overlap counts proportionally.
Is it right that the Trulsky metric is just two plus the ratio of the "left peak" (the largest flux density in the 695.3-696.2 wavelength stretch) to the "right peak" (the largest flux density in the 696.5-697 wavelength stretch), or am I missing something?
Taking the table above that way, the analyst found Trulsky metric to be 3.07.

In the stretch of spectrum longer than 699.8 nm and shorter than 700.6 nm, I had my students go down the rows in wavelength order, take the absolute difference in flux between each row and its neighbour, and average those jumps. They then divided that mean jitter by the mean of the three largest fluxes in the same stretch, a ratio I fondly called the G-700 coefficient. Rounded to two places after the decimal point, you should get 0.11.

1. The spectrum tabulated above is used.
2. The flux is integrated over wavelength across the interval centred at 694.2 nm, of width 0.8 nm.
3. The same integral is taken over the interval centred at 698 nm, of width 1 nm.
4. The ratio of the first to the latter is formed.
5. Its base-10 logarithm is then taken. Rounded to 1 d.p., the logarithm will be -0.1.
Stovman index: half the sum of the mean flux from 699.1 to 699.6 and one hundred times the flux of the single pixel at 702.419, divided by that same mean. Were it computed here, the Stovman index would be 50.5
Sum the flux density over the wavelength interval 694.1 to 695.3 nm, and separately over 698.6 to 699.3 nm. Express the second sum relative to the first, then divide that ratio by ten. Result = 0.057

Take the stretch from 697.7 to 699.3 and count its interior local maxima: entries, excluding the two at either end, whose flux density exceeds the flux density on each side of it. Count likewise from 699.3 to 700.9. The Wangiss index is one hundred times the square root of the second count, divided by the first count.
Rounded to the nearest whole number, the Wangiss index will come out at 58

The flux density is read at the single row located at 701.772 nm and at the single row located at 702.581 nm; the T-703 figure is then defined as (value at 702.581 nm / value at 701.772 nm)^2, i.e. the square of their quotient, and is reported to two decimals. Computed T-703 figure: 1.25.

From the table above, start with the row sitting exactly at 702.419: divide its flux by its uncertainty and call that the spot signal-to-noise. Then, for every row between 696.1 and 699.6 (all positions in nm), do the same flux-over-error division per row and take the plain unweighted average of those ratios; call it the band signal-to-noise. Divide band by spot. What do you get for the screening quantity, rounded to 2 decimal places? 0.95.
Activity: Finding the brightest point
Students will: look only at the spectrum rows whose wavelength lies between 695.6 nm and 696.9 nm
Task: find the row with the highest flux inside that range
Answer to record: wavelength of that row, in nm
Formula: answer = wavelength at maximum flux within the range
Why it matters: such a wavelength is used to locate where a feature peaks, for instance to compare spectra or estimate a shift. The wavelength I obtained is 695.659 nm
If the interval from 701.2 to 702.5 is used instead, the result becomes 702.419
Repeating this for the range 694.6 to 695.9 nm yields 694.698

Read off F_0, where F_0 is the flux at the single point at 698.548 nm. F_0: 21.4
